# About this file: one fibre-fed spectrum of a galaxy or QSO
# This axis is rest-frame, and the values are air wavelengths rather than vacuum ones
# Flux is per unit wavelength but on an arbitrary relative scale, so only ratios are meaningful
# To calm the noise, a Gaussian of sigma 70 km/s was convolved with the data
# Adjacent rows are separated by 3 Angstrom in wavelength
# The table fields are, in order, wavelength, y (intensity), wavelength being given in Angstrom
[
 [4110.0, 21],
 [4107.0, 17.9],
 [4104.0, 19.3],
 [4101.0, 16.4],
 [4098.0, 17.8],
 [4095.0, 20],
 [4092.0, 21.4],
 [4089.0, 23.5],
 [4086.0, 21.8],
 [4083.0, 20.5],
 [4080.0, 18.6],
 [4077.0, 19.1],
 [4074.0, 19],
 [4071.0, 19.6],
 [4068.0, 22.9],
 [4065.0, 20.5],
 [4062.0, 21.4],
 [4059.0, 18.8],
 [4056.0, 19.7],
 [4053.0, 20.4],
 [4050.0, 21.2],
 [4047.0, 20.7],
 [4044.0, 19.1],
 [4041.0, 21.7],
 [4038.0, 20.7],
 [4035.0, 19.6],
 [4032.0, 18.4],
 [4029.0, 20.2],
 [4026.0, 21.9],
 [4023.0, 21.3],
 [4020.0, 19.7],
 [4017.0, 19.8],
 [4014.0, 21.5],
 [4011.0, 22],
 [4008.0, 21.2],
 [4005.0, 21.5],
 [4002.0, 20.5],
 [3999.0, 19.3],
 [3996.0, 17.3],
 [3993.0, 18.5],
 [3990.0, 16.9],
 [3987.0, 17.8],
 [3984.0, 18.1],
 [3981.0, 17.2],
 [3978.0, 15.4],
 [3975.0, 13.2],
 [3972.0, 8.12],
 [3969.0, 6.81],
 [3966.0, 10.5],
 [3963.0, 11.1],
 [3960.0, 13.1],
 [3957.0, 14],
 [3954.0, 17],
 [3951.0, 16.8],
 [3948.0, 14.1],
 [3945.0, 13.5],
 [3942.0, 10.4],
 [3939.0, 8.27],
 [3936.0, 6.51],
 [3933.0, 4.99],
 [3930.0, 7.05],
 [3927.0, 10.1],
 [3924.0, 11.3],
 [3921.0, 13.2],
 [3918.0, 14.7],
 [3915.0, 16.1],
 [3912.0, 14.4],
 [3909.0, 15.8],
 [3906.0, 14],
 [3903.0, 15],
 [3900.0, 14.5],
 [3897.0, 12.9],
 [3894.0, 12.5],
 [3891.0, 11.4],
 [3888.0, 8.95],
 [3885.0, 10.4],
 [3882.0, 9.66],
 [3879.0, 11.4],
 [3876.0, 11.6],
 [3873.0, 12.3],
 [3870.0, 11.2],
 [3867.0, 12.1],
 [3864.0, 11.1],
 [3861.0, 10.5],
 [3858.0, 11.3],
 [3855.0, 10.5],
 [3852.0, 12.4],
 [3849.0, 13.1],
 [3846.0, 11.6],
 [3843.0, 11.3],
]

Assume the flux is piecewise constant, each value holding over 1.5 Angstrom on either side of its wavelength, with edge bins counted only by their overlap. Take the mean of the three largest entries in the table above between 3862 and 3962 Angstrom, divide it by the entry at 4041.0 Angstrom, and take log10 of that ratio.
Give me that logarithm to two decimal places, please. -0.12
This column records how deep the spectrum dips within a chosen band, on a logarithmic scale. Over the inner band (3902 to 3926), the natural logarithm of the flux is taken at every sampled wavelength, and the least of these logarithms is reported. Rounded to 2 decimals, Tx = 2.42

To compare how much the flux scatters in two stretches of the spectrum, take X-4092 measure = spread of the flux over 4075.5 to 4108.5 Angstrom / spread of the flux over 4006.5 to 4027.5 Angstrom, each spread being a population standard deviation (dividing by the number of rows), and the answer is 2.2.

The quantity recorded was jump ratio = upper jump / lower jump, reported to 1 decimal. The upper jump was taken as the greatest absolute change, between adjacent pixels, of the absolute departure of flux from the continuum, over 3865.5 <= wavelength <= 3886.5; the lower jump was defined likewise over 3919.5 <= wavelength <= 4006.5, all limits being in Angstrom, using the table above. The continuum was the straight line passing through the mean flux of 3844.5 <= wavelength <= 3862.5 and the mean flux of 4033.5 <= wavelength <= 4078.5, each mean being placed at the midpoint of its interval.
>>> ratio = 0.4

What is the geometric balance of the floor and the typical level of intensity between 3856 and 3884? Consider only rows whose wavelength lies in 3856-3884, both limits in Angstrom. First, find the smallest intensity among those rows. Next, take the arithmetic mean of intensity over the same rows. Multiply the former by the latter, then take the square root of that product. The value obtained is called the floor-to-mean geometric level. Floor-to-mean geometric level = 10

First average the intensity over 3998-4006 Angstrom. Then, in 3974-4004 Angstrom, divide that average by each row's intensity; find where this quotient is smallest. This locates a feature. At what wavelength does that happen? 4002.0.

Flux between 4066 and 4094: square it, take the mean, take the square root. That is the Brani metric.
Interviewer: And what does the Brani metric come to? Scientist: 20.8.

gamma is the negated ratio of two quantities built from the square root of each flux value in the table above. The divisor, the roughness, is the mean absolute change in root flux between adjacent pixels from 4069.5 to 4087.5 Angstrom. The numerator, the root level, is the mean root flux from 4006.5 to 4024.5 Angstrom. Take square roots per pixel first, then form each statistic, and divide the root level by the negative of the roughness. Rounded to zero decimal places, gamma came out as -46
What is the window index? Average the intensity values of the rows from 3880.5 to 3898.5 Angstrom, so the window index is 11.0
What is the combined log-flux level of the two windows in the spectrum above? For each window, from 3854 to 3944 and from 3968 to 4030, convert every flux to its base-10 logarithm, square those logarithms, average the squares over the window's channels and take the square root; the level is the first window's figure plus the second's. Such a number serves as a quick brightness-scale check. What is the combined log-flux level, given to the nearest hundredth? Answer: 2.30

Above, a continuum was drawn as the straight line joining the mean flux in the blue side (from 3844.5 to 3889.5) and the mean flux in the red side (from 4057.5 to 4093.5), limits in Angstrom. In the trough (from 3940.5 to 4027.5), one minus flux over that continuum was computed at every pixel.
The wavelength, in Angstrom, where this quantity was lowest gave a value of 4011.0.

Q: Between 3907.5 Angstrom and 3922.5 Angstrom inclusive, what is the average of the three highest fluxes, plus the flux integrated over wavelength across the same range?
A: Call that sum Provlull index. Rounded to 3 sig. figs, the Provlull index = 238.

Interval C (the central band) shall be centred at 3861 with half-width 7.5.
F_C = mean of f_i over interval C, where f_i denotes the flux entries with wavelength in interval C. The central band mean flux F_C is 11.1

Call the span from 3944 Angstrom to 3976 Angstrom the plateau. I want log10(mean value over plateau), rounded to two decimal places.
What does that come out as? 1.10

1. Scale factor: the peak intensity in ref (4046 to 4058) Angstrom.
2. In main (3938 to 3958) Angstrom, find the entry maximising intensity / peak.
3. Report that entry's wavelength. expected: 3954.0 Angstrom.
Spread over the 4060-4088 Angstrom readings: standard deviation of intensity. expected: 1.4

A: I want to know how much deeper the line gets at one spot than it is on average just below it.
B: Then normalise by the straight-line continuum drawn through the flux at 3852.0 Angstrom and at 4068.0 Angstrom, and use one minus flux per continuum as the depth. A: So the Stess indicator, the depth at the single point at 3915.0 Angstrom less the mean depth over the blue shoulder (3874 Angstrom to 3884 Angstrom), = -0.2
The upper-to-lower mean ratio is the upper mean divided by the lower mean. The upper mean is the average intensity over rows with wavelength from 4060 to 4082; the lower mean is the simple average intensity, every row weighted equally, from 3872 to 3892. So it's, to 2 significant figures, 1.9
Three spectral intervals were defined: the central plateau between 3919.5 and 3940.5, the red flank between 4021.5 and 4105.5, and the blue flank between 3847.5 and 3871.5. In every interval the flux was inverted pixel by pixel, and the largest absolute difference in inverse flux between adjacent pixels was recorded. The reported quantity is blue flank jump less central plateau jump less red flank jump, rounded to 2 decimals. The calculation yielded -0.05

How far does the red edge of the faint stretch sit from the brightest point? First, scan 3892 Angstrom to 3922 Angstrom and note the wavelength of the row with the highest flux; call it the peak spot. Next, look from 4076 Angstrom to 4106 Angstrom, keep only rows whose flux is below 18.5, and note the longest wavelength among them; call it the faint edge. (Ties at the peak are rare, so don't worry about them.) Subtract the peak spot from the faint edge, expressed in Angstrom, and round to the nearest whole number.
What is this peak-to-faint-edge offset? 186 Angstrom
